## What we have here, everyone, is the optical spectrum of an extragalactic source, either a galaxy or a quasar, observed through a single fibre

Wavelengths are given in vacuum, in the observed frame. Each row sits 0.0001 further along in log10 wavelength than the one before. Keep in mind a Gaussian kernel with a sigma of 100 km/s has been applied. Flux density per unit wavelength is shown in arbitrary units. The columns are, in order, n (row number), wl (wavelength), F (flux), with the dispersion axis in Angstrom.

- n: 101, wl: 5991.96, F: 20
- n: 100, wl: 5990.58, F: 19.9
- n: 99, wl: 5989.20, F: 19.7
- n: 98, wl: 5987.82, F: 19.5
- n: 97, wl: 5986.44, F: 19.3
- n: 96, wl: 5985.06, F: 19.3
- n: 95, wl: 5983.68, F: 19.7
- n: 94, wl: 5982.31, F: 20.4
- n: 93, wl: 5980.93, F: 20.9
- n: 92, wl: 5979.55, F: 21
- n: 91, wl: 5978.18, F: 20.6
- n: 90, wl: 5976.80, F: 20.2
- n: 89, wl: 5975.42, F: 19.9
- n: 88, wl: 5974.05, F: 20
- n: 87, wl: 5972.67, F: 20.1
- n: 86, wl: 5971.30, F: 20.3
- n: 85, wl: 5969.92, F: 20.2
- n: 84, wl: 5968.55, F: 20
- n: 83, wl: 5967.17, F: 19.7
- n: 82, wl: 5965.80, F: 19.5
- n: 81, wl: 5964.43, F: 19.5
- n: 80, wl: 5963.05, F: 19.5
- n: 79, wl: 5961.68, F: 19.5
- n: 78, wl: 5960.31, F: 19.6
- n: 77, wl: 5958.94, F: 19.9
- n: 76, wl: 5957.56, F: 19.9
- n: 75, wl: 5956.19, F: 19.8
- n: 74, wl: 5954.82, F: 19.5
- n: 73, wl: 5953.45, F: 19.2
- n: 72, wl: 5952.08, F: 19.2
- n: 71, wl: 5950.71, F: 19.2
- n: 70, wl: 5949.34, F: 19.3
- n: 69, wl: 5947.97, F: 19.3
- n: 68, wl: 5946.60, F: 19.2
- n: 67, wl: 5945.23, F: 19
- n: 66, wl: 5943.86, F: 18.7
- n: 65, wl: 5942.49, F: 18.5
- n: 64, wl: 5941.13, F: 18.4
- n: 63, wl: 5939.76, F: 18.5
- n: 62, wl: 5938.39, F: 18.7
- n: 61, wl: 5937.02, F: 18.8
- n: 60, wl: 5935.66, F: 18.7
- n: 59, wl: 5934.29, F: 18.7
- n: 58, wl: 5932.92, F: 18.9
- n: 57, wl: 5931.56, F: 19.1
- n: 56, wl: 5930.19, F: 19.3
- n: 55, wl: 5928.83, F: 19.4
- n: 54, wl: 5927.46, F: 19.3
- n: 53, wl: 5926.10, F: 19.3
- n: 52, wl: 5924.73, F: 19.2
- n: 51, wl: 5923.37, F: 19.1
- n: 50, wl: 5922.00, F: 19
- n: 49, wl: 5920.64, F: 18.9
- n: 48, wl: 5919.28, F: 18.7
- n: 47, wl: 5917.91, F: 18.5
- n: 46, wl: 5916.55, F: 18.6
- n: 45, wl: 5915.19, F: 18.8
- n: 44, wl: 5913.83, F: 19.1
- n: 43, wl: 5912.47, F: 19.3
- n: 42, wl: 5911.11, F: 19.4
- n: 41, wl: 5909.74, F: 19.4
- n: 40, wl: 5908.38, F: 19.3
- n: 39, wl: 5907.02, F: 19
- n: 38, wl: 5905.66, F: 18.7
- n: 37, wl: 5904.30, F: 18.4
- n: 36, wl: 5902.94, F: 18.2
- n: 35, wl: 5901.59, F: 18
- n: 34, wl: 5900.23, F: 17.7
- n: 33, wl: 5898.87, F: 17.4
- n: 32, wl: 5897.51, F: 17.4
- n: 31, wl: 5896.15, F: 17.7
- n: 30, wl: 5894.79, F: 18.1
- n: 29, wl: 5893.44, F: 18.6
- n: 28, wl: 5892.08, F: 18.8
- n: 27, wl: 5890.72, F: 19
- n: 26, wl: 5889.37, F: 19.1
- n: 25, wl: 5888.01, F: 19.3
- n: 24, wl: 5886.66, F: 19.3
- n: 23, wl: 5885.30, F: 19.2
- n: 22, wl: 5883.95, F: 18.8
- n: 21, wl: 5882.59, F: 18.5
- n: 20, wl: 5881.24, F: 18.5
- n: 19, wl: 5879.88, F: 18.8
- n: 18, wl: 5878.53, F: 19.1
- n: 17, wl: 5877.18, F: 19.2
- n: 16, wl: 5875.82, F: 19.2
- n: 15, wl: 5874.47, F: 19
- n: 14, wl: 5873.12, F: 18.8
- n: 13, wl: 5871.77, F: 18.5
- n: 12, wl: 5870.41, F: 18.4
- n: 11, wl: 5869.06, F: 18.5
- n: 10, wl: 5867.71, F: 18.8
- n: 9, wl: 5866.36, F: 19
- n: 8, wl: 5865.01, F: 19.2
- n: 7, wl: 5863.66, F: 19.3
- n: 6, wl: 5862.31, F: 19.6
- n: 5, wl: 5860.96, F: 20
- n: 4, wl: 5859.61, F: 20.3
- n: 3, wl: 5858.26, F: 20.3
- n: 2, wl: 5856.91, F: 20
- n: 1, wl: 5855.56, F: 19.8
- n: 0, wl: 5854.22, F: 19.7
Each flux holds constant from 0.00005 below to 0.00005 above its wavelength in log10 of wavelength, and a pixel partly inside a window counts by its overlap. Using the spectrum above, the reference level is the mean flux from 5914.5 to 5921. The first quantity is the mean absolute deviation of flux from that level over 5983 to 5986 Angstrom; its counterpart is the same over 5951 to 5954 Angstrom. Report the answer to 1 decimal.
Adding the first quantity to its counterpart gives 1.3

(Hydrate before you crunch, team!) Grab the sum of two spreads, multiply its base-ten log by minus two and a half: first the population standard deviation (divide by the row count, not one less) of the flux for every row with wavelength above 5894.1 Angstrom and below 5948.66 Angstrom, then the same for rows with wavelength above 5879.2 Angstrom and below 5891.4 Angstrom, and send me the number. 0.2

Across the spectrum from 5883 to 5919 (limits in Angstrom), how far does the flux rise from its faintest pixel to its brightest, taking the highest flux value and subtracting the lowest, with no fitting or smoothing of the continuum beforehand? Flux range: 2.0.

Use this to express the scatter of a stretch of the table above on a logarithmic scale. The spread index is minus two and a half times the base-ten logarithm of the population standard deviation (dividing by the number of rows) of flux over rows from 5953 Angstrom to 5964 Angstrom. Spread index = 1.6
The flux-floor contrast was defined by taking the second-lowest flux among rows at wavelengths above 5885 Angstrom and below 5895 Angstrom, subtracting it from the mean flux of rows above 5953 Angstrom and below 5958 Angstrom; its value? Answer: 1.0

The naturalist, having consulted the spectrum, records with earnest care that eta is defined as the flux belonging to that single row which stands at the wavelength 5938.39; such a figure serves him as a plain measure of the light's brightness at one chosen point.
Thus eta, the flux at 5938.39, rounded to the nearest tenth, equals 18.7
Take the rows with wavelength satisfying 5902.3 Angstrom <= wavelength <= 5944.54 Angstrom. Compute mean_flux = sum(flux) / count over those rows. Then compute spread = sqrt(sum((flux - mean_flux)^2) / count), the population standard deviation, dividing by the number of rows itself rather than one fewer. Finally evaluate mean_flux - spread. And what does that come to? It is 18.6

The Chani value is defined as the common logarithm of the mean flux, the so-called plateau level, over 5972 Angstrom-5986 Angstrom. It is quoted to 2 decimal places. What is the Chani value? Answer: 1.31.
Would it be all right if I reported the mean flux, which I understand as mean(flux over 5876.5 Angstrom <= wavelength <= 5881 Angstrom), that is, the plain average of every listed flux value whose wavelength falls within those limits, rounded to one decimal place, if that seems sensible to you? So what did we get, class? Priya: 19.0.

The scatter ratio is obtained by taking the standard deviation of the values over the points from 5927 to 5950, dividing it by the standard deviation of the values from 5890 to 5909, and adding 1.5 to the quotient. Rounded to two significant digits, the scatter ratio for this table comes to 2.0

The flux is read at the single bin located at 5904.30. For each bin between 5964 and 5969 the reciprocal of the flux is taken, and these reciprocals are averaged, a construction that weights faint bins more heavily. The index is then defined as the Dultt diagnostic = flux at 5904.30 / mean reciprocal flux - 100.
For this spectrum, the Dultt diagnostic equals 262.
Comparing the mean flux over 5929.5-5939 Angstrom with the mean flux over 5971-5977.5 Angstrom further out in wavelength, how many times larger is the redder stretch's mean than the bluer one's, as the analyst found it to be 1.06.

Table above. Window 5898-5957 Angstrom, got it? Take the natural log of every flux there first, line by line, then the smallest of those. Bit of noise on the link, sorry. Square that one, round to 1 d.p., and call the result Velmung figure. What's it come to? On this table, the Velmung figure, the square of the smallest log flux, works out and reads 8.2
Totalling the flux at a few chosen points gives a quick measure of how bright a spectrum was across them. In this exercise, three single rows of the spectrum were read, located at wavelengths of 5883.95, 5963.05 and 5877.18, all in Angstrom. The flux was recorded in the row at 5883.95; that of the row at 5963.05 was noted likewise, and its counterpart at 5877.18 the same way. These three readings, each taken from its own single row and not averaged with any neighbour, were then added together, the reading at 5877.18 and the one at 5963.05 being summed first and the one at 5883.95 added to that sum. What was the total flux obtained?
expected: 57.5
